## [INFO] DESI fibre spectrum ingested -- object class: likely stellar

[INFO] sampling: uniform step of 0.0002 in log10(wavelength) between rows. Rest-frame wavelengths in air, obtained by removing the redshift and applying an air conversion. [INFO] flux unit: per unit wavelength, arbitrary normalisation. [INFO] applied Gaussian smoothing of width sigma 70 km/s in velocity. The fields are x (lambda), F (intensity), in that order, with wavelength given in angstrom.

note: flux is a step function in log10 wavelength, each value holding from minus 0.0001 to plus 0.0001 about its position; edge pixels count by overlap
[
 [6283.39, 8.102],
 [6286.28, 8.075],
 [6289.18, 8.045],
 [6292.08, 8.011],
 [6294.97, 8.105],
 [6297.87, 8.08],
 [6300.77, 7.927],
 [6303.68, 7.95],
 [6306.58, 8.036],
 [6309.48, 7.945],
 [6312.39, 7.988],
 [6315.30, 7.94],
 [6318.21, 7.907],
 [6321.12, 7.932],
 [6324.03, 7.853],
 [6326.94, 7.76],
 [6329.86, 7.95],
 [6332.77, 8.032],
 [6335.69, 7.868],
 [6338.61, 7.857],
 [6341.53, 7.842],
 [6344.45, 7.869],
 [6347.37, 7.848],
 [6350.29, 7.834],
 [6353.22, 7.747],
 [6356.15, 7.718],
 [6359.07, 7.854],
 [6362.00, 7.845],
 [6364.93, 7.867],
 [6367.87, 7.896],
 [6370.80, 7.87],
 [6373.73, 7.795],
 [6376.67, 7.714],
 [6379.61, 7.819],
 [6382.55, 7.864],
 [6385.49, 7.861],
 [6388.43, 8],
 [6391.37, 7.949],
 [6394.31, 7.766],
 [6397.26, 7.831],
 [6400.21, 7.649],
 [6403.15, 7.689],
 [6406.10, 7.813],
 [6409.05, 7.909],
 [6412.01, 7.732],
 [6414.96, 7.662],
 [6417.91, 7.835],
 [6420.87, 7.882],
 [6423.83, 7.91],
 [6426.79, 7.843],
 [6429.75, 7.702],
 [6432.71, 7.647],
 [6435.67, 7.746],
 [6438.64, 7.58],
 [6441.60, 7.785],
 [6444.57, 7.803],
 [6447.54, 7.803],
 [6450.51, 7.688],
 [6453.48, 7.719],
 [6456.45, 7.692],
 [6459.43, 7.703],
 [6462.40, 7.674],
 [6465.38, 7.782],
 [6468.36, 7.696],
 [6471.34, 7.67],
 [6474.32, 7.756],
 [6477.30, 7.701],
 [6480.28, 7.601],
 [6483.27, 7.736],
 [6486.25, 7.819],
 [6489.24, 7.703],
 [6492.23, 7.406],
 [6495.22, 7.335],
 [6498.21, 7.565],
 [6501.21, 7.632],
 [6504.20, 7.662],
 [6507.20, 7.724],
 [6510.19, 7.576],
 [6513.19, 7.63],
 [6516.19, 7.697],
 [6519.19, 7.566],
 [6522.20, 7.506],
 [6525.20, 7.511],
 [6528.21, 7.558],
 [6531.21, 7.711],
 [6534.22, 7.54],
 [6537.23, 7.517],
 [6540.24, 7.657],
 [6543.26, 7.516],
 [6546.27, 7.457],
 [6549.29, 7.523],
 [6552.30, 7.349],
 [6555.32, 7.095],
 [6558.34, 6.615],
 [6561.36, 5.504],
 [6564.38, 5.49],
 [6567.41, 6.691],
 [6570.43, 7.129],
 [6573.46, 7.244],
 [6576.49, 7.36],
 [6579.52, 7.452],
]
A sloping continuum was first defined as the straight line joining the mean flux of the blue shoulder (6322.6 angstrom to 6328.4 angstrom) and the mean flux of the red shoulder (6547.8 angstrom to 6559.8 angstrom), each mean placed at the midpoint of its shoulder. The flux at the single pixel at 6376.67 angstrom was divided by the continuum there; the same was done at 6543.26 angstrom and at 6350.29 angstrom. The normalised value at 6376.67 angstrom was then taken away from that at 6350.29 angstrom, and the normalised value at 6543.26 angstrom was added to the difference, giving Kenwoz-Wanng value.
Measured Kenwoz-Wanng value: 1.05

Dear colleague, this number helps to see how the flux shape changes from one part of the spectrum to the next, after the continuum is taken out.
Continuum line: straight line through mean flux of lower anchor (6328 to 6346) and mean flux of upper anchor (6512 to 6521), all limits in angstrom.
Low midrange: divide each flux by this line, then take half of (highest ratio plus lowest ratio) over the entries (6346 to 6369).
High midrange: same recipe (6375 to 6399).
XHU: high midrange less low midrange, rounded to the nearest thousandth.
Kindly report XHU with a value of 0.010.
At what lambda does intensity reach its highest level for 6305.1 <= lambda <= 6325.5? 6306.58 angstrom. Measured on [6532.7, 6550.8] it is 6540.24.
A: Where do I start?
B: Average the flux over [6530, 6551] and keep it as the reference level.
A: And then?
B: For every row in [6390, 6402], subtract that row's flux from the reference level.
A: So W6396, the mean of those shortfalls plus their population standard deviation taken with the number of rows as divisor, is -0.13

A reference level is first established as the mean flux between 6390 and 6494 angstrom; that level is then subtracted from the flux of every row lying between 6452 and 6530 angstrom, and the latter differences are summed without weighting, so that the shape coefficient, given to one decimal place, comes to -2.6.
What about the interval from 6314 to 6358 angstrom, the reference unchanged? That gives 1.9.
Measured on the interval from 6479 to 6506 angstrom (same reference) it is -1.2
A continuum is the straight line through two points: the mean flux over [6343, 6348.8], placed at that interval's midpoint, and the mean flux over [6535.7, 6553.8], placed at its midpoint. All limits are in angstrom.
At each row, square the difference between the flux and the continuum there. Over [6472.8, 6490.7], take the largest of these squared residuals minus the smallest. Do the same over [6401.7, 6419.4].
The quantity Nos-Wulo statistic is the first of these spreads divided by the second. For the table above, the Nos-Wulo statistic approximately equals 1.7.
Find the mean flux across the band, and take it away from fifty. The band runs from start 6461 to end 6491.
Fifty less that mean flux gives 42.3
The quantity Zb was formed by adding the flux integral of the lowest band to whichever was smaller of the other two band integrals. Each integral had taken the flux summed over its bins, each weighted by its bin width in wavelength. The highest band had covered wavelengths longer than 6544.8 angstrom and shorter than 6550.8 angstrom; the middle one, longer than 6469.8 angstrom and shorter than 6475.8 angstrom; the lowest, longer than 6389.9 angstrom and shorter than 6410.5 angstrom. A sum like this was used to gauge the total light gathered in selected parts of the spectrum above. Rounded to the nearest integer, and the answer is 206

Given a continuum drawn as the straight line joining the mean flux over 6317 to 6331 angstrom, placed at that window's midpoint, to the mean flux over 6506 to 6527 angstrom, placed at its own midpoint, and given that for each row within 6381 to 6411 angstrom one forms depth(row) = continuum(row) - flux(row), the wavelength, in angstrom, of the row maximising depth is 6400.21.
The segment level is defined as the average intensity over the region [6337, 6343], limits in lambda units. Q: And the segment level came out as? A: 7.85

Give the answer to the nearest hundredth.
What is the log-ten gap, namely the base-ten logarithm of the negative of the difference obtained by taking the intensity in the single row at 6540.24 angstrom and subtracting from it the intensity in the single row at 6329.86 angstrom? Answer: -0.53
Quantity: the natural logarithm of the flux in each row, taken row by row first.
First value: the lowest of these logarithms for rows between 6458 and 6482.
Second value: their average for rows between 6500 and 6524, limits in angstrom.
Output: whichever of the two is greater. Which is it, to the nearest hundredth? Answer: 2.03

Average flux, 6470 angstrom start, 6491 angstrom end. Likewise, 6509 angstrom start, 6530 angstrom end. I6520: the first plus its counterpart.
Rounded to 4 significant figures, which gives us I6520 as 15.29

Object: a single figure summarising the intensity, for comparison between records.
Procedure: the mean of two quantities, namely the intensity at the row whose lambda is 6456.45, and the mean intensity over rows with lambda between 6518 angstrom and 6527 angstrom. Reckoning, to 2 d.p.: 7.61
